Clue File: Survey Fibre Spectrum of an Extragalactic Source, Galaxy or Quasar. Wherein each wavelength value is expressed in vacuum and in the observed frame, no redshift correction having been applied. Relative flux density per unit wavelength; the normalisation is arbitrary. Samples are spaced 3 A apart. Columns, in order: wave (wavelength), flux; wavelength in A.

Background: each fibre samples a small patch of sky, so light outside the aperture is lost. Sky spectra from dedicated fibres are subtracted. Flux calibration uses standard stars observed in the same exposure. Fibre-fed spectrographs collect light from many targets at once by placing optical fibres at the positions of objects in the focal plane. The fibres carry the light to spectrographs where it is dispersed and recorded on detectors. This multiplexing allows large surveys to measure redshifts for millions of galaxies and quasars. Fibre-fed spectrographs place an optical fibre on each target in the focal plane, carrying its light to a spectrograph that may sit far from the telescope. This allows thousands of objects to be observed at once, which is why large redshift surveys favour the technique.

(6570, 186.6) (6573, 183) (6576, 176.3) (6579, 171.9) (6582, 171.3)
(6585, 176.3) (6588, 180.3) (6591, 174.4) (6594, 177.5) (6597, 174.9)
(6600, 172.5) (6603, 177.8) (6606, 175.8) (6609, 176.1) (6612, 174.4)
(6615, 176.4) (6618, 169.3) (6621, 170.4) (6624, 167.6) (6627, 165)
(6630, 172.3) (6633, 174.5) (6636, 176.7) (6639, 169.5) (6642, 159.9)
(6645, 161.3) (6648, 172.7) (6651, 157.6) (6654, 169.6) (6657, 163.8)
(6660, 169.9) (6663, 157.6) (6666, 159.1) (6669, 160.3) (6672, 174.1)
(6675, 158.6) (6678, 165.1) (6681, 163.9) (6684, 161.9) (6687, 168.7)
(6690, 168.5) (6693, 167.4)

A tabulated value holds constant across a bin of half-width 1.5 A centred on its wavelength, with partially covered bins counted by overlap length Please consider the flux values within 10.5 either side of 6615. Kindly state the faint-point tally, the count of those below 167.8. 1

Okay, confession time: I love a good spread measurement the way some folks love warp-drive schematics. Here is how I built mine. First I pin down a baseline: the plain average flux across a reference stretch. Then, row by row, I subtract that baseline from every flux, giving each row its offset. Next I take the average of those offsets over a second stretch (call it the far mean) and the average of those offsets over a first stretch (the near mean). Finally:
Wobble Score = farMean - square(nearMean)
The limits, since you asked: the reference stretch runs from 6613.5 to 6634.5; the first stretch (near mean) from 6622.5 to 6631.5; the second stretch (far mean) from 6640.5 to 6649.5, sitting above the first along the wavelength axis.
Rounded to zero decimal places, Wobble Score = -12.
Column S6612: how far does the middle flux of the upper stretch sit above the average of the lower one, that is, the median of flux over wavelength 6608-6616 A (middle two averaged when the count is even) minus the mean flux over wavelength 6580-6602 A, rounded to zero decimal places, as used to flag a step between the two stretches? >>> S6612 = 1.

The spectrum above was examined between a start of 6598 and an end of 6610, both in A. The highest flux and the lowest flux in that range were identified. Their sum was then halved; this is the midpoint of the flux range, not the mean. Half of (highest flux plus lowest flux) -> 175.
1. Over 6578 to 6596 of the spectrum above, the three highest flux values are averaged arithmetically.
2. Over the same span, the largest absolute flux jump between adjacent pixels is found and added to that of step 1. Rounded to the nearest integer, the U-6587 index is 184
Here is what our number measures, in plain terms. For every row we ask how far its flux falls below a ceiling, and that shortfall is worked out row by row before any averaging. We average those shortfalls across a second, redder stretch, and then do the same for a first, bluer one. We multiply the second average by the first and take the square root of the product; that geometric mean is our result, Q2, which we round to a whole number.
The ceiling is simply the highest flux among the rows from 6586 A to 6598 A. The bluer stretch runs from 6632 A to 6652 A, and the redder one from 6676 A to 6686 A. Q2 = 15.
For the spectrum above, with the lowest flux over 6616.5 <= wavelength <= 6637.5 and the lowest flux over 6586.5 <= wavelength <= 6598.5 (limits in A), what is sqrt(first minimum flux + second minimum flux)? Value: 18.42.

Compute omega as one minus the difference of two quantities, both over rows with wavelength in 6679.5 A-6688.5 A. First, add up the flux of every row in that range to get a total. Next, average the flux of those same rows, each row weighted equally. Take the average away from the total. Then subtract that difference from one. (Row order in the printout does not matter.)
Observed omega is -329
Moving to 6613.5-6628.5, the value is -678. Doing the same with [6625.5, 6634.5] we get -340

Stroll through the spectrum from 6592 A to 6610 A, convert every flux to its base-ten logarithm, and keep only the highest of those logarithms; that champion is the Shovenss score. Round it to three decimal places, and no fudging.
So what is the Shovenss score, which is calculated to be 2.250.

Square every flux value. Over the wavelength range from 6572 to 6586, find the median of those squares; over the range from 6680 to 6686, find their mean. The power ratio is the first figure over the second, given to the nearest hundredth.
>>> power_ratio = 1.17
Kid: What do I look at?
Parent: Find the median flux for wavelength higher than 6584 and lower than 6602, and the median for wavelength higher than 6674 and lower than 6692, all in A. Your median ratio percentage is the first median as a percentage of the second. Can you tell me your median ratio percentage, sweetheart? 107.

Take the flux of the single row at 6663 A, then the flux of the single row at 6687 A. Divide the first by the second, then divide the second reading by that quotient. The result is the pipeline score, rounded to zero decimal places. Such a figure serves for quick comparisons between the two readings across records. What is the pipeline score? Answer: 181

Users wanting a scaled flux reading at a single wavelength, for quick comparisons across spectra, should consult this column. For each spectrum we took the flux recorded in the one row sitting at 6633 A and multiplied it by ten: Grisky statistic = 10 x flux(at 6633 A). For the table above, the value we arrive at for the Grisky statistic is 1745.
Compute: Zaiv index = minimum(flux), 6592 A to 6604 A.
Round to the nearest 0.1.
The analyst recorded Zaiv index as 172.5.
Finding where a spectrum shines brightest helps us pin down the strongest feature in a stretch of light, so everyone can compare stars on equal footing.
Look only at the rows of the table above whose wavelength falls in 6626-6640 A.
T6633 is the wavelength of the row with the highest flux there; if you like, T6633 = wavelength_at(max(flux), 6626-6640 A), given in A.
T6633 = 6636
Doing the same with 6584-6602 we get 6588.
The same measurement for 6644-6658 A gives 6648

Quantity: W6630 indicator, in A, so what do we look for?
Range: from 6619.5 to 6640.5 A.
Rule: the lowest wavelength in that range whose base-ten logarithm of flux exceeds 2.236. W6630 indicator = 6630 A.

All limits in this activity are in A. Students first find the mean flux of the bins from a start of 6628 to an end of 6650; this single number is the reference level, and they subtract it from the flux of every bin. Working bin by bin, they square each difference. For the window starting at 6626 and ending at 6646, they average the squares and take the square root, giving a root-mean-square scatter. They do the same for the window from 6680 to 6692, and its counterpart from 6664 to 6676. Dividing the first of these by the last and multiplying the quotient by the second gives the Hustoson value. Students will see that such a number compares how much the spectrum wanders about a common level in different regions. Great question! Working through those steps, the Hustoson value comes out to 3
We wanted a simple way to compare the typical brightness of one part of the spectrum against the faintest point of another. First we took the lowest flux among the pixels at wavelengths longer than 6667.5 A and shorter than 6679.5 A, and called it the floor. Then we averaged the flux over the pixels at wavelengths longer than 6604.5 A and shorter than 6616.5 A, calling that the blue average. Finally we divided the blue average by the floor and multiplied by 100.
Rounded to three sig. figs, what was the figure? 111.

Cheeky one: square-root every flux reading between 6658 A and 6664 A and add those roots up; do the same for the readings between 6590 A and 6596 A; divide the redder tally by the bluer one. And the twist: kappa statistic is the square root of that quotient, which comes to 0.982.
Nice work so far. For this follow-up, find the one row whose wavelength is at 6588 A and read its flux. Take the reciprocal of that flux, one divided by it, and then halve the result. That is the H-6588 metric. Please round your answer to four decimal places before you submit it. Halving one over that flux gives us 0.0028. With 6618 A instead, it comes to 0.0030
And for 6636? 0.0028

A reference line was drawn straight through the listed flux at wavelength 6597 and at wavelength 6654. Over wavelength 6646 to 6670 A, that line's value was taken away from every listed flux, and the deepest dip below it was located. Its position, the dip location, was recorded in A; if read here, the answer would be 6651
